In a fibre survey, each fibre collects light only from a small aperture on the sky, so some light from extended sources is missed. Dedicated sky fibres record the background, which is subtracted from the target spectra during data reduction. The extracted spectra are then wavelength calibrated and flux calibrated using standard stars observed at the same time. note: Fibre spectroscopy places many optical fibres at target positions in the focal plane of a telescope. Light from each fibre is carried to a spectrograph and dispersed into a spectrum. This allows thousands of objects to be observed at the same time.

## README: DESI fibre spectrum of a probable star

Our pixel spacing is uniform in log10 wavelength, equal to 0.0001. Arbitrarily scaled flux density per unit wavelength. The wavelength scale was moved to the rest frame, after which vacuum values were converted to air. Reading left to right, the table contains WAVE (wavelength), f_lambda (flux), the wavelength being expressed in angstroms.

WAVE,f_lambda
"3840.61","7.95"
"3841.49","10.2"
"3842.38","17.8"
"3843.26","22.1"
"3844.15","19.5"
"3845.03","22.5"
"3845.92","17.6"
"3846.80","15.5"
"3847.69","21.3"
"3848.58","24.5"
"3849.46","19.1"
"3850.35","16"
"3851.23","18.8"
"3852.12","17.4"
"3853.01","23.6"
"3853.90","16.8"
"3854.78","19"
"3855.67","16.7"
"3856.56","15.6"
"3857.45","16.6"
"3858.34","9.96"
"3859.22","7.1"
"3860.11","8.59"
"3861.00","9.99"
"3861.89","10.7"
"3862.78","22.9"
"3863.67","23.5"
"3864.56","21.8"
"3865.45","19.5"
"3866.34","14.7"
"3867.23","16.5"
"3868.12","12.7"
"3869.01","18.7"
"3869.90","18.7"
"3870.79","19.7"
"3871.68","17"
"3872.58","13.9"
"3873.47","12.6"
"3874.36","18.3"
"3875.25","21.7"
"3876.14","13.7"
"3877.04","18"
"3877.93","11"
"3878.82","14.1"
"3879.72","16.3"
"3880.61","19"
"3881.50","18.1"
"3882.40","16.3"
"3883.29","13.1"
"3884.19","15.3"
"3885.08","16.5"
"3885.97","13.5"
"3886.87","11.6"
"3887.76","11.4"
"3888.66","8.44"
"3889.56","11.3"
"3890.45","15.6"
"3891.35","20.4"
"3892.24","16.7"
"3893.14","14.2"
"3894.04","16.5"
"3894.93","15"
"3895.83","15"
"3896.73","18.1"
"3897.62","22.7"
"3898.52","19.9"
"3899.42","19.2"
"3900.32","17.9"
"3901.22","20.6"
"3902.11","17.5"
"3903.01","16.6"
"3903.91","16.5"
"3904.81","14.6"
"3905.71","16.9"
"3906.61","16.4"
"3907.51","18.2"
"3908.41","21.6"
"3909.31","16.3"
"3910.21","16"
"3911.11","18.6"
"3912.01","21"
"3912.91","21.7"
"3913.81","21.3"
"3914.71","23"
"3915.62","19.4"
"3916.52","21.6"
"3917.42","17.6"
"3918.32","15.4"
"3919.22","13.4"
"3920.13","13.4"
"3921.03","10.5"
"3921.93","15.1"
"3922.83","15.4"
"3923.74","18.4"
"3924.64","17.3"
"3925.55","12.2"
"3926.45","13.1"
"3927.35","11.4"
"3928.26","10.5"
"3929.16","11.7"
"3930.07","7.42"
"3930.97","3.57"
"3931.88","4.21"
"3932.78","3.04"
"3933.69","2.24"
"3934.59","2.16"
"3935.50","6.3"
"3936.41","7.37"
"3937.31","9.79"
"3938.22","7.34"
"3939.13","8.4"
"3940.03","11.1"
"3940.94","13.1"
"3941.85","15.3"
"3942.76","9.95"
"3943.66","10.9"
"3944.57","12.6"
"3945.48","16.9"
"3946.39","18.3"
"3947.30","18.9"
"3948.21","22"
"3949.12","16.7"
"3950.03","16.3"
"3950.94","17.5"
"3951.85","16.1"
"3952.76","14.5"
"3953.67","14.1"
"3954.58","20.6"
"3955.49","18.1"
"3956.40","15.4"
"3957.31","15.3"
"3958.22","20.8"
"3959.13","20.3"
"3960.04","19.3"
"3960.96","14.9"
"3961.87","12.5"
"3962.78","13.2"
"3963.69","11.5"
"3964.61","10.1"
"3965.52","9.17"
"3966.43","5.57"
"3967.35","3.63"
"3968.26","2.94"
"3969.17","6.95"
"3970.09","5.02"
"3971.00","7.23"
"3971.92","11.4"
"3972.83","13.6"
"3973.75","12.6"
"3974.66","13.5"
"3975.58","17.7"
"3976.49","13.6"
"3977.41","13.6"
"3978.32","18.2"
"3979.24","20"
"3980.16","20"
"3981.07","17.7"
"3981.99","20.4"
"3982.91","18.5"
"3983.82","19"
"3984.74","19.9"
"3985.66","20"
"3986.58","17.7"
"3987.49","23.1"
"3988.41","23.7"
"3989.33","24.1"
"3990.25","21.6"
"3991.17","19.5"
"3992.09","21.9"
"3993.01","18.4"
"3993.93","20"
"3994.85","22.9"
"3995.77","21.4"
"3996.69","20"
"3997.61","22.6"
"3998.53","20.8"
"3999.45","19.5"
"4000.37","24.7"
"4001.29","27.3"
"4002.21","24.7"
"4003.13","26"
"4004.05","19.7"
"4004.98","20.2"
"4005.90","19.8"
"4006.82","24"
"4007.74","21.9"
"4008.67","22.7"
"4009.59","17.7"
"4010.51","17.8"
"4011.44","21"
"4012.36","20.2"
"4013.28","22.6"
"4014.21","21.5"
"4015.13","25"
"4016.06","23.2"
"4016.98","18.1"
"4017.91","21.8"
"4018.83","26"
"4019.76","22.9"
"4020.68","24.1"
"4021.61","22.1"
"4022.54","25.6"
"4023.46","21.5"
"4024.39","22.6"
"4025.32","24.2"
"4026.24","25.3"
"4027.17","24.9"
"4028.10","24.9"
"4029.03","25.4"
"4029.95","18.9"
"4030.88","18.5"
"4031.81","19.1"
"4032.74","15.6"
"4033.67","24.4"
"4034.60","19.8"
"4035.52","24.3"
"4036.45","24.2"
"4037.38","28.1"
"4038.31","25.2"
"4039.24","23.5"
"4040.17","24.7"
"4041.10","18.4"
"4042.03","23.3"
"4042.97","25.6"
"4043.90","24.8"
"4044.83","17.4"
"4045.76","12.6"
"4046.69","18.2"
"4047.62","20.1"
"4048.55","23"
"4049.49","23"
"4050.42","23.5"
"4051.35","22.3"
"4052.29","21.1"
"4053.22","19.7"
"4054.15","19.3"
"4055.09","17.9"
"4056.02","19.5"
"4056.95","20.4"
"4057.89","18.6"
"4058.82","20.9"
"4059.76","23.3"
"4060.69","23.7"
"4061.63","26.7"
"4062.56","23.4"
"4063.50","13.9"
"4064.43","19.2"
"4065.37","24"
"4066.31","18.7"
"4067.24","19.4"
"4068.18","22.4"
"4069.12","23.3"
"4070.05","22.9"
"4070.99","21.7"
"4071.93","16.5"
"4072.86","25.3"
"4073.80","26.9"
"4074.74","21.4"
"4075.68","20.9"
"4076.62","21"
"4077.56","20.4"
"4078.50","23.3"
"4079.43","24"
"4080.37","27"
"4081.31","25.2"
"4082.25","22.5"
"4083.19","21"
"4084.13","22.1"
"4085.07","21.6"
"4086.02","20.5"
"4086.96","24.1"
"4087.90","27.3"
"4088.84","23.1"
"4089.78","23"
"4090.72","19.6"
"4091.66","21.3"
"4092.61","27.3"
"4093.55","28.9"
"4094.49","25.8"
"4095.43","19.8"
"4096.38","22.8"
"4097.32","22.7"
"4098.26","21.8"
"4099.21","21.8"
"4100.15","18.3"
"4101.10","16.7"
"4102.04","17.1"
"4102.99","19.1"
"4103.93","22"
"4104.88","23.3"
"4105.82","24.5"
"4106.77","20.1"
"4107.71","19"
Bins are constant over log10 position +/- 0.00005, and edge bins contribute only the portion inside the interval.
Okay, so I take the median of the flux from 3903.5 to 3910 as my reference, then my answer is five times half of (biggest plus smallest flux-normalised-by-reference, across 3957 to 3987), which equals 3.6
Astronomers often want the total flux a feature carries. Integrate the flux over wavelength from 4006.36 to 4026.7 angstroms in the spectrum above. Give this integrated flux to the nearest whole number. 455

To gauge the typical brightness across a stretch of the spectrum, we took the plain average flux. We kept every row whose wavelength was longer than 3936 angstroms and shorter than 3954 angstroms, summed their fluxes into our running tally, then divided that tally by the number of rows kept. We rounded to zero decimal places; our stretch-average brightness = 14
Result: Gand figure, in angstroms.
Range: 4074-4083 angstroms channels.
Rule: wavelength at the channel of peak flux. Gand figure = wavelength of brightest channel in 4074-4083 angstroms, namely 4080.37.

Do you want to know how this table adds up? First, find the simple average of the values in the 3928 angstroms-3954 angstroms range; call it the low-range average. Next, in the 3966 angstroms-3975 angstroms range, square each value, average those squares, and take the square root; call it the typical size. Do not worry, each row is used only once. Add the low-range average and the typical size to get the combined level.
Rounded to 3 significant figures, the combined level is 20.5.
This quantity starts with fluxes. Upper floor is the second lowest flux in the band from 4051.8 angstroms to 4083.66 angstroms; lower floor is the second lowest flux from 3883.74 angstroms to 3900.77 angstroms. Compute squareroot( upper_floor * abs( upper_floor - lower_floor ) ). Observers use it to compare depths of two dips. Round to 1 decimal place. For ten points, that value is 9.3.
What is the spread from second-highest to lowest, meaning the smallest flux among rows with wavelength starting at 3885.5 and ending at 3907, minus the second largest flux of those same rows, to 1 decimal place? -12.2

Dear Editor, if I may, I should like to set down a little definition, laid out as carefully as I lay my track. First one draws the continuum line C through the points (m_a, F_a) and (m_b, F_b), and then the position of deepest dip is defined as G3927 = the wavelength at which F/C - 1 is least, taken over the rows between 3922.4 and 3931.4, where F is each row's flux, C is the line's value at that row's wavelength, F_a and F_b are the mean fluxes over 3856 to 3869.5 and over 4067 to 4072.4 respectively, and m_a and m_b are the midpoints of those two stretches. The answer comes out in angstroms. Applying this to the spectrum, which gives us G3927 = 3930.97 angstroms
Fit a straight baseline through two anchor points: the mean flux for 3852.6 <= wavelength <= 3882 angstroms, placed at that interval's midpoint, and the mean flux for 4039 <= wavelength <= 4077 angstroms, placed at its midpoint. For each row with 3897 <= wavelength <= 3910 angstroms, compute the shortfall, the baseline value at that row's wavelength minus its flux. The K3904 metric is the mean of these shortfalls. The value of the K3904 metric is -1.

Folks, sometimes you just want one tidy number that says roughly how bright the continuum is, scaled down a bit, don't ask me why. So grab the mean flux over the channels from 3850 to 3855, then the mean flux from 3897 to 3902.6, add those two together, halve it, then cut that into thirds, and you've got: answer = 6.4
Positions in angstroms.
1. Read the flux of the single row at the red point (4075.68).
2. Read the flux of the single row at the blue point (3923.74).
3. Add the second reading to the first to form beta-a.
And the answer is 39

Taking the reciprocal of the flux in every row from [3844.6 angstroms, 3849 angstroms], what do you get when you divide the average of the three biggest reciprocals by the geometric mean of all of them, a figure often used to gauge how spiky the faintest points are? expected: 1.12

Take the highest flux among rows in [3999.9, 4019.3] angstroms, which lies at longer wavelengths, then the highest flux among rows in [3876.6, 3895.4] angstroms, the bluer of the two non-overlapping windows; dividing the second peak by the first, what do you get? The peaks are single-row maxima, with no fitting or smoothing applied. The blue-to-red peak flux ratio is 0.75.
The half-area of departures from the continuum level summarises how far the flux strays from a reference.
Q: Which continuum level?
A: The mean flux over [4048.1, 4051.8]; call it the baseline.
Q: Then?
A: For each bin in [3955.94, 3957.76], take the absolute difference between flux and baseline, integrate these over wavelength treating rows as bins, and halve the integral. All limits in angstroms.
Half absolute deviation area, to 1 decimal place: 6.9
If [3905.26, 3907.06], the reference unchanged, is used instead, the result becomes 5.7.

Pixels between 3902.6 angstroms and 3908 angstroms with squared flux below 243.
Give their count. 1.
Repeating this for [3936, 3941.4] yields 6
